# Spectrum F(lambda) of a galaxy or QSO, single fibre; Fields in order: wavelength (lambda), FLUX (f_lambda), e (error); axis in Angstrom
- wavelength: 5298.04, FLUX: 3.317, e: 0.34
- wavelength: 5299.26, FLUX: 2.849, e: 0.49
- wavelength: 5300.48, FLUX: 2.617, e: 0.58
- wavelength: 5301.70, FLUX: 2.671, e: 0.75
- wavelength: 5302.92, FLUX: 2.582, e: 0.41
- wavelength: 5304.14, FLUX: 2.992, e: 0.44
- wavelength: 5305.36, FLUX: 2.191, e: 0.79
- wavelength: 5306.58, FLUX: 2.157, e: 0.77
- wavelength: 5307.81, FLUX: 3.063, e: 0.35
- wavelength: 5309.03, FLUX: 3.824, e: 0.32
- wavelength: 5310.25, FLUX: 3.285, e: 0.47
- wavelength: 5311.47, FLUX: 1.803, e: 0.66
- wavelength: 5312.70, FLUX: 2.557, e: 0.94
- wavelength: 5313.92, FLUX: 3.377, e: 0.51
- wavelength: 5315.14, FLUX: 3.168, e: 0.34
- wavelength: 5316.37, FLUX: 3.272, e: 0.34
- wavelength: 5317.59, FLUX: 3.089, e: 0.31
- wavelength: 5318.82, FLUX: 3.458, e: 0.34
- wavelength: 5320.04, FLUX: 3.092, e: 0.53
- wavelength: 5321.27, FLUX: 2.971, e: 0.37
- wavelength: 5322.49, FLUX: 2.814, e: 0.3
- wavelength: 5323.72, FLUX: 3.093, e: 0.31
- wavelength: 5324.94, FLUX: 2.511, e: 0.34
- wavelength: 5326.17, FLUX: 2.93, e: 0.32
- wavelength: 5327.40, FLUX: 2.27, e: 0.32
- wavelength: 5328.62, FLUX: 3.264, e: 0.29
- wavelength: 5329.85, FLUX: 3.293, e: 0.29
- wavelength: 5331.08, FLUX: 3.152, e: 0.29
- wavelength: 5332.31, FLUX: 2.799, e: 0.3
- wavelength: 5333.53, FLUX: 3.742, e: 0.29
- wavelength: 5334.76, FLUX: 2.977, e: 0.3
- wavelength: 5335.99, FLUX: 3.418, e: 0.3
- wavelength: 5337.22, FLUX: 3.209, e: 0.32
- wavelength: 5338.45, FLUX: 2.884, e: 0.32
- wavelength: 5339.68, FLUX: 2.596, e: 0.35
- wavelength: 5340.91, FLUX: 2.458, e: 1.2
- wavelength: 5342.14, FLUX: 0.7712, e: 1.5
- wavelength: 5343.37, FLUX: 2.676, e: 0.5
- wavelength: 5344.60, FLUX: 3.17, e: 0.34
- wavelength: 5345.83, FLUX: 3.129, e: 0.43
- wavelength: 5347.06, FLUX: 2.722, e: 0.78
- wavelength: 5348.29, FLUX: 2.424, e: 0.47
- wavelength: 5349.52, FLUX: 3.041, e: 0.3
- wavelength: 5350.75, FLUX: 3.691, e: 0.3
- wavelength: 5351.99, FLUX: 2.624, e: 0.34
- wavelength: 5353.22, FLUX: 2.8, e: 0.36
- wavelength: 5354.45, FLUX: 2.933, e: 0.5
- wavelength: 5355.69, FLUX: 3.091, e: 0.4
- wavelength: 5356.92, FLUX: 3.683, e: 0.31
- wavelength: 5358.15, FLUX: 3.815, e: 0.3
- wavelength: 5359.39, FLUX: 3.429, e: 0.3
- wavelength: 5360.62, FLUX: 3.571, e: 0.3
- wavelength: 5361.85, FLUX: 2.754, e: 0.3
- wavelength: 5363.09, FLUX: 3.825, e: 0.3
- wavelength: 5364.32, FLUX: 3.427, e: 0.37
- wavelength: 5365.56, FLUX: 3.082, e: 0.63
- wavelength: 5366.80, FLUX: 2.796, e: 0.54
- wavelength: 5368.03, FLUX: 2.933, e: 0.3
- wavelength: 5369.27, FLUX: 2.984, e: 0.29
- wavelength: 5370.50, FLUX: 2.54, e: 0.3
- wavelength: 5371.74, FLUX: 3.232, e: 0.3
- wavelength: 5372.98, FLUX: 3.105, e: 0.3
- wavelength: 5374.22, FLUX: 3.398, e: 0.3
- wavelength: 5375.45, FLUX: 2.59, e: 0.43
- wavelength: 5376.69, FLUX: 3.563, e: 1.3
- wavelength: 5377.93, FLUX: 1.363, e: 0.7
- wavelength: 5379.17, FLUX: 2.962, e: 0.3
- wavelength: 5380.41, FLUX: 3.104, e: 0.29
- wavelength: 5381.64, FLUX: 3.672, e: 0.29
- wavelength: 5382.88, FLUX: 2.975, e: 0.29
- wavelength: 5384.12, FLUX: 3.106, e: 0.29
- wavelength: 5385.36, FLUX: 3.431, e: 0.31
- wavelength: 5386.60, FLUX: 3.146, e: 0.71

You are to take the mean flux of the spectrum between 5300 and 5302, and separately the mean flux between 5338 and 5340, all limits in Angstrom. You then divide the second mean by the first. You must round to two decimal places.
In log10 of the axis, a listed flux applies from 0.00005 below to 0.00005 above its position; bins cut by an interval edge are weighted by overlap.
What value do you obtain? 1.04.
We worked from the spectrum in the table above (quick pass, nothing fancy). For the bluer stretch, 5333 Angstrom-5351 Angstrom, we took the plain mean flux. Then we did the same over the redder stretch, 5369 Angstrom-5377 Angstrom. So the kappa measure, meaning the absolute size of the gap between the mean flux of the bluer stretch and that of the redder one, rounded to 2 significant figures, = 0.20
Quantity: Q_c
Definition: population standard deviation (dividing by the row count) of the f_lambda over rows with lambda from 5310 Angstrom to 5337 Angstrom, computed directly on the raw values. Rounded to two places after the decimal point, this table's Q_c 0.42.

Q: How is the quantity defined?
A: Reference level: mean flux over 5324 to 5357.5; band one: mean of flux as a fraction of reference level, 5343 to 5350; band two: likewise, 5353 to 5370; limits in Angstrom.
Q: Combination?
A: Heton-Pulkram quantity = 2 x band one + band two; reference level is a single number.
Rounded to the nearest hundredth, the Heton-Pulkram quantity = 3.09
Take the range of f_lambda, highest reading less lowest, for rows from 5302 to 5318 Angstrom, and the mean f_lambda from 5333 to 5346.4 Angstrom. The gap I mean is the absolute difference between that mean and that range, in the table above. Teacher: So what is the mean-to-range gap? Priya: 0.8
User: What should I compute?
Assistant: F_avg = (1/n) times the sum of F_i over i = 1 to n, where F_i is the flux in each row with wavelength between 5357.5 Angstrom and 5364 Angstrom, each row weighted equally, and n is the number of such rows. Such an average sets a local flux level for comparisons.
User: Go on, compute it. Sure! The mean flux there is 3.48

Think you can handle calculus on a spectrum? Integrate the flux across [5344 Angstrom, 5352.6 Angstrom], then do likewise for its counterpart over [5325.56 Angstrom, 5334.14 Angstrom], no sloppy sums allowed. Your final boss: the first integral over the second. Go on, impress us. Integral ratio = 0.97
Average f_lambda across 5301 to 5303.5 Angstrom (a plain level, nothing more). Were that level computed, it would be 2.63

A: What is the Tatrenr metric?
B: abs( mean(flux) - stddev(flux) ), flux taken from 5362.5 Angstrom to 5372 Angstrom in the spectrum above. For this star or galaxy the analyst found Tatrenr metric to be 2.7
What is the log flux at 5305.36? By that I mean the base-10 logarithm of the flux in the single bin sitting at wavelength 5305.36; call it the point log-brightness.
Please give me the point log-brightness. 0.34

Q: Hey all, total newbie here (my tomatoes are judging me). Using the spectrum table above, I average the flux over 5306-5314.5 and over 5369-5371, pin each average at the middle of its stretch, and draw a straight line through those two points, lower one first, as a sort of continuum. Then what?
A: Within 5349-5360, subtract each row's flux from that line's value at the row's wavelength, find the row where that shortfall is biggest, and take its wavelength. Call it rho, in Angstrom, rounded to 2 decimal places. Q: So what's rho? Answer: 5351.99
